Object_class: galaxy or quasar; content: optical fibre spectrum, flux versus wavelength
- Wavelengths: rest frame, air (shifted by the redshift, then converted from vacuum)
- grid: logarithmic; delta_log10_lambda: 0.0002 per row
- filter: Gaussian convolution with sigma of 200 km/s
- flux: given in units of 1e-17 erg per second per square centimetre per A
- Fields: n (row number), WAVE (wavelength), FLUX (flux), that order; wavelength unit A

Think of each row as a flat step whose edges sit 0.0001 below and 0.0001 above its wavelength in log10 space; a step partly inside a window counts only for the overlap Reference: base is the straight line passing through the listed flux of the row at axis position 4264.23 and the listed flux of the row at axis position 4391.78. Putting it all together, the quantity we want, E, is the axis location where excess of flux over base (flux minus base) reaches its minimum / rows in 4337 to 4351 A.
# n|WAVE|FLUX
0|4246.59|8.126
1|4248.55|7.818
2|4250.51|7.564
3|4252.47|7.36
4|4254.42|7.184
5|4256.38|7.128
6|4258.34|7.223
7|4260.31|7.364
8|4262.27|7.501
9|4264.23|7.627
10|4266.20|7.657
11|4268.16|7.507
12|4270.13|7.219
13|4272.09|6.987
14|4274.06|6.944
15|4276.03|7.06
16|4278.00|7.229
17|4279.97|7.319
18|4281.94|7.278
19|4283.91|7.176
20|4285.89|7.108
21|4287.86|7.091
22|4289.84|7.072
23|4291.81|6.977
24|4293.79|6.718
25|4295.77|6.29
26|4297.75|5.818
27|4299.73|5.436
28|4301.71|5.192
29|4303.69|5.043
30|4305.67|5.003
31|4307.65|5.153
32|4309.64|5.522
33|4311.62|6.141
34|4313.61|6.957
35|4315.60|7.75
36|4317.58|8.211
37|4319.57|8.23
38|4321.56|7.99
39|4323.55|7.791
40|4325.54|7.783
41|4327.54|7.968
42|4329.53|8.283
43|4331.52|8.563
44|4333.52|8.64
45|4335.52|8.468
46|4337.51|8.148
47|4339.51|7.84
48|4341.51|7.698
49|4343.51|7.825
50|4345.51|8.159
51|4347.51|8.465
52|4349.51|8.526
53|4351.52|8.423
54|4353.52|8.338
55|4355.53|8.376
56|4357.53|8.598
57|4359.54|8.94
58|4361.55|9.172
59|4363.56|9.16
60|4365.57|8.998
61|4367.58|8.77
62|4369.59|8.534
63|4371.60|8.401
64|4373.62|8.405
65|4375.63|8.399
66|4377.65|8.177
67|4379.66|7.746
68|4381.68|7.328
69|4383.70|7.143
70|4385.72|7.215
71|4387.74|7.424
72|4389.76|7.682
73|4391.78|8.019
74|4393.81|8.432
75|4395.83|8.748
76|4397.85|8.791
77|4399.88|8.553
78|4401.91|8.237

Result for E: 4341.51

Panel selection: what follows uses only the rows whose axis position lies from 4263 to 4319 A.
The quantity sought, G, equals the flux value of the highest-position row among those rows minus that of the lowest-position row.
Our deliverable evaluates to 0.6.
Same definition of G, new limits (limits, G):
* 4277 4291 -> -0.2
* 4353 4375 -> 0.1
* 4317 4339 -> -0.1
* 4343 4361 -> 1.1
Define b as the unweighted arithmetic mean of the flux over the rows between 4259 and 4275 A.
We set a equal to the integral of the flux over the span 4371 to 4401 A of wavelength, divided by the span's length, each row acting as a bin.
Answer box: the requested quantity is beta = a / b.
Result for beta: 1.09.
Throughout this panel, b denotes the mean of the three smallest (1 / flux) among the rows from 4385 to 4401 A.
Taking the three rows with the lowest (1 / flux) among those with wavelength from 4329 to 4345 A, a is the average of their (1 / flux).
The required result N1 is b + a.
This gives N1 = 0.232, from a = 0.117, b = 0.115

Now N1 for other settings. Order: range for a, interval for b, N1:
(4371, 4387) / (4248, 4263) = 0.250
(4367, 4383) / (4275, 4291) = 0.254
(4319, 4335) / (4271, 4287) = 0.255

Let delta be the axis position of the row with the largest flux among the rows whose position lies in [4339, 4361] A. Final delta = 4359.54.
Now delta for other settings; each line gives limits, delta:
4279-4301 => 4279.97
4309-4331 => 4329.53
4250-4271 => 4266.20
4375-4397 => 4395.83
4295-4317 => 4315.60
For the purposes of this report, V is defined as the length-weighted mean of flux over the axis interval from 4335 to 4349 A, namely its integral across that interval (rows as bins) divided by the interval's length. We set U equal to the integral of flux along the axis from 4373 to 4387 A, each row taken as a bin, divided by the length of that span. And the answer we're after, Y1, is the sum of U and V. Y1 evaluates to 15.8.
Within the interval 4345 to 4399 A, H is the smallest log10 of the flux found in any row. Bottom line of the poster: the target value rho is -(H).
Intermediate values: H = 0.854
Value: -0.854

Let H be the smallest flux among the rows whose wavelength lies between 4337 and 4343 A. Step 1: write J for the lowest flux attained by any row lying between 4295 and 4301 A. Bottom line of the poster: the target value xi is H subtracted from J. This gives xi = -2.3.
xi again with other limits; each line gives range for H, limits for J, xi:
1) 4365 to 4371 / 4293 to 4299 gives -2.7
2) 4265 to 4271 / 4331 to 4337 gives 1.2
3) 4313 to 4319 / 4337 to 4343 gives 0.7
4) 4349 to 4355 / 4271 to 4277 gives -1.4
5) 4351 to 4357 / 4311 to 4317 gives -2.2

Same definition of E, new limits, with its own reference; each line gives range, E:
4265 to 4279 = 4274.06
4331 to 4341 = 4339.51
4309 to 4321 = 4309.64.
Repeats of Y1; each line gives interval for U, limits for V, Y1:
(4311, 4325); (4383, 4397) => 15.5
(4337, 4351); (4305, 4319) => 14.6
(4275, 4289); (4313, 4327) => 15.0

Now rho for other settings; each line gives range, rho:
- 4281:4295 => -0.827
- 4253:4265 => -0.853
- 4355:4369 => -0.923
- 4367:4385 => -0.854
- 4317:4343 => -0.886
